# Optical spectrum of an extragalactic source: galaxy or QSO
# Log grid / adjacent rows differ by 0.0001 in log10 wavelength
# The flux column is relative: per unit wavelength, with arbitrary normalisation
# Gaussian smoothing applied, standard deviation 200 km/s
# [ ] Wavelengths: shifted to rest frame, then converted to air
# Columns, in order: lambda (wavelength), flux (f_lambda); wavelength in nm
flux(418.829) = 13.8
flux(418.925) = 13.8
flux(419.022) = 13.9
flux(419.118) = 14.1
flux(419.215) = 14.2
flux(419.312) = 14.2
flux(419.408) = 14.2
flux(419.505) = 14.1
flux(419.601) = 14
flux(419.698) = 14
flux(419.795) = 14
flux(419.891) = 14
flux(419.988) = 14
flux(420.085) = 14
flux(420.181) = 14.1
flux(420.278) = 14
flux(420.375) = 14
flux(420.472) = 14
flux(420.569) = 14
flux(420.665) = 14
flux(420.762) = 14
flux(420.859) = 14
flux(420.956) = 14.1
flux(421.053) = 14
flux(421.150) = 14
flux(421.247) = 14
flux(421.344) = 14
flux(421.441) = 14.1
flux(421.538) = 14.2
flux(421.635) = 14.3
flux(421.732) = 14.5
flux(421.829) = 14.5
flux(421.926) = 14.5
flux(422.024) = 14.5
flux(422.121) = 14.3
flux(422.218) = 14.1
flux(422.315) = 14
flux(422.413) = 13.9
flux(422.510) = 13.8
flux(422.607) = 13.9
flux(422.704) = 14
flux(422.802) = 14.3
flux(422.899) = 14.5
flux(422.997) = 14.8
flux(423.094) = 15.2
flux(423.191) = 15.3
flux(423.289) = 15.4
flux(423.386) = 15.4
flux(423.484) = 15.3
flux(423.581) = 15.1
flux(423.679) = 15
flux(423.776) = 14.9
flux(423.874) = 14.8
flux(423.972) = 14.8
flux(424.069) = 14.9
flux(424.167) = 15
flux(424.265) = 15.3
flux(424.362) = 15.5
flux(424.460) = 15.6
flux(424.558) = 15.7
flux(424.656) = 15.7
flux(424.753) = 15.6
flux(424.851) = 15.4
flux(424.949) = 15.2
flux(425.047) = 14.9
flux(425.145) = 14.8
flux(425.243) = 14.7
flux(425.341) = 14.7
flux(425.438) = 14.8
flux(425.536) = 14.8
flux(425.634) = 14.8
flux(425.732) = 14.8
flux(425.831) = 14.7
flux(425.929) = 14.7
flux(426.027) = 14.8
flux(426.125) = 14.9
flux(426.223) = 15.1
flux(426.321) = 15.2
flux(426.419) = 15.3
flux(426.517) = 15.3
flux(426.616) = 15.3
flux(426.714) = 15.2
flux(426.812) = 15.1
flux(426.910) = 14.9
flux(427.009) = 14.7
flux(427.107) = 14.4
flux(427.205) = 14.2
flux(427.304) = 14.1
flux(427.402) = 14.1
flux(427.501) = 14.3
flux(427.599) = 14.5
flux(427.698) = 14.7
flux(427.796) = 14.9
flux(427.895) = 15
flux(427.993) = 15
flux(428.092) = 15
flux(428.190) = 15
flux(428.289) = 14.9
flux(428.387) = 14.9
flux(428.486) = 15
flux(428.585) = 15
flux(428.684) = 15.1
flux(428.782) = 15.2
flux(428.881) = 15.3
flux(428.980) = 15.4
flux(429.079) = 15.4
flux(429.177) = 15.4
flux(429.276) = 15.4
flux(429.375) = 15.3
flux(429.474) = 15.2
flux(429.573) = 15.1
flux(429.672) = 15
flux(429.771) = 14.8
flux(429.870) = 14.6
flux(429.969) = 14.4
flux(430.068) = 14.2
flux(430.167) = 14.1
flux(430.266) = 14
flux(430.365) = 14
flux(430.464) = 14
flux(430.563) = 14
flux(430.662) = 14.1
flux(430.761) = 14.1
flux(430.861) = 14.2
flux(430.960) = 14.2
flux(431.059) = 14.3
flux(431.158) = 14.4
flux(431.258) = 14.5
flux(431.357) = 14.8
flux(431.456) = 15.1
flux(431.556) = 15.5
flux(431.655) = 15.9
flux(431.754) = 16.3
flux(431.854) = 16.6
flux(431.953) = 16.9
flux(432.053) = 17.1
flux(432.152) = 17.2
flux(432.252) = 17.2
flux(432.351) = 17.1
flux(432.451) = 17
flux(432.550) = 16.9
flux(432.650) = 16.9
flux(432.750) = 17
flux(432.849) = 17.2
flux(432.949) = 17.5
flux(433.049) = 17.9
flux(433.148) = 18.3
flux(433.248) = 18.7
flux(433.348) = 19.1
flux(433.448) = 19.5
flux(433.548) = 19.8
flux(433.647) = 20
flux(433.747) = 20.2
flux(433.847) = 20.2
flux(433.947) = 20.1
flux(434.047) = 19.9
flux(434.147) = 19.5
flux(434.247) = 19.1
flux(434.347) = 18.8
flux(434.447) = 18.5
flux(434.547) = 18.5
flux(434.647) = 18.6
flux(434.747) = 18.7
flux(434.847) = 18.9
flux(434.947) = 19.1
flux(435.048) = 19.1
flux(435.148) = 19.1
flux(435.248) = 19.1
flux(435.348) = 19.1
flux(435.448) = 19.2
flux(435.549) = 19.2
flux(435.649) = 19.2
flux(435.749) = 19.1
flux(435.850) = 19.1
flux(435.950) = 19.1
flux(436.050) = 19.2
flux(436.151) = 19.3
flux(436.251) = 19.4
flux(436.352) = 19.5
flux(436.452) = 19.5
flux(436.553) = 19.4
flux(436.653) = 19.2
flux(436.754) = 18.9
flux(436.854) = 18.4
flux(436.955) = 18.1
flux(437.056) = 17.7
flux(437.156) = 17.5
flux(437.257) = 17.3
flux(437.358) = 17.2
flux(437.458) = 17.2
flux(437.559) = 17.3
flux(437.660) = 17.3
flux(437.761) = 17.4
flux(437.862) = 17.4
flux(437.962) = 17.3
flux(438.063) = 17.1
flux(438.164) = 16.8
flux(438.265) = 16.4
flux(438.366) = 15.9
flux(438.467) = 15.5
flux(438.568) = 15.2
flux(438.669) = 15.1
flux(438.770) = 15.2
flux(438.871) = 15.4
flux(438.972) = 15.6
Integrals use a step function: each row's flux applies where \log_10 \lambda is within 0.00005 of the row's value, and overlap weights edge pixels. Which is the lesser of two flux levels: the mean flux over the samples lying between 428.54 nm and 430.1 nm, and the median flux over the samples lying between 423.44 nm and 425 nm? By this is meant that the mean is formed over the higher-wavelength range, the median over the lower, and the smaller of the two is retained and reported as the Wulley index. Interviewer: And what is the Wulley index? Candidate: 15.1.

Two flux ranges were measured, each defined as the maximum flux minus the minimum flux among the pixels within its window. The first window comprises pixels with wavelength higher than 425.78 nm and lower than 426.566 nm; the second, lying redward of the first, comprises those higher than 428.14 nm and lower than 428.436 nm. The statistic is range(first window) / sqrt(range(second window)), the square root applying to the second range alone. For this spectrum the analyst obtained 1.90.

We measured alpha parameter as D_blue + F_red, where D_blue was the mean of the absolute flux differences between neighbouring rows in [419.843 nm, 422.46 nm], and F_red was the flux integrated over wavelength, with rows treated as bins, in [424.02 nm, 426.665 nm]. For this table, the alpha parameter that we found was 40.0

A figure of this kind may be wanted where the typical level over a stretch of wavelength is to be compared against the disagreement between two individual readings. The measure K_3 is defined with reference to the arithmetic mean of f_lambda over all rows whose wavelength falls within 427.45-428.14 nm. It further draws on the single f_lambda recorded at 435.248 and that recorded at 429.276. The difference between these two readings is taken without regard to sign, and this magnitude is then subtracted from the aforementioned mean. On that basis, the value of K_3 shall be 11.1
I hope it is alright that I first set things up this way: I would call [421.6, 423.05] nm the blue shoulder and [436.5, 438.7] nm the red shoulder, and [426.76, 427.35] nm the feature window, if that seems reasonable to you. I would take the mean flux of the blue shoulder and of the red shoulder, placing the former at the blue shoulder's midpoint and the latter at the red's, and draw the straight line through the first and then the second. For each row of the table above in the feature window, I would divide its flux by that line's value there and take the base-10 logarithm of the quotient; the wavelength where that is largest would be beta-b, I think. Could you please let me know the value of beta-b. 426.812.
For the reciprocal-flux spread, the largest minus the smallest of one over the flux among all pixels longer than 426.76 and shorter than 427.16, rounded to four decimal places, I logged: 0.0032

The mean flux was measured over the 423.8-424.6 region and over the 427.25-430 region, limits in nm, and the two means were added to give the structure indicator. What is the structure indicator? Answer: 30.1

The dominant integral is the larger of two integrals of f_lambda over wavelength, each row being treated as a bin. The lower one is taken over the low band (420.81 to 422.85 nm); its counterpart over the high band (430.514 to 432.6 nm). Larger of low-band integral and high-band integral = 32.5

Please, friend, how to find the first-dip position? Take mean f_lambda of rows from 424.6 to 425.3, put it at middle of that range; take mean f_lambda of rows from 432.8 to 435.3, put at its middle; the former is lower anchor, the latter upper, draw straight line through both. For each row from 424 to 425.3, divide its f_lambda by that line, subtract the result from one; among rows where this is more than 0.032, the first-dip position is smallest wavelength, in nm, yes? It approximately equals 425.243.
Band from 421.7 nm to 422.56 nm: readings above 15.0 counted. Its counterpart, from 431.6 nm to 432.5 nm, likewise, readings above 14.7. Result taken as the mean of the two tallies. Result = 4.5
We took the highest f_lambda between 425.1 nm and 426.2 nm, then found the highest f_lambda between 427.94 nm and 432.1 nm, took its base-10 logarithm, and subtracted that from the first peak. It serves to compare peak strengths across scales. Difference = 13.7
